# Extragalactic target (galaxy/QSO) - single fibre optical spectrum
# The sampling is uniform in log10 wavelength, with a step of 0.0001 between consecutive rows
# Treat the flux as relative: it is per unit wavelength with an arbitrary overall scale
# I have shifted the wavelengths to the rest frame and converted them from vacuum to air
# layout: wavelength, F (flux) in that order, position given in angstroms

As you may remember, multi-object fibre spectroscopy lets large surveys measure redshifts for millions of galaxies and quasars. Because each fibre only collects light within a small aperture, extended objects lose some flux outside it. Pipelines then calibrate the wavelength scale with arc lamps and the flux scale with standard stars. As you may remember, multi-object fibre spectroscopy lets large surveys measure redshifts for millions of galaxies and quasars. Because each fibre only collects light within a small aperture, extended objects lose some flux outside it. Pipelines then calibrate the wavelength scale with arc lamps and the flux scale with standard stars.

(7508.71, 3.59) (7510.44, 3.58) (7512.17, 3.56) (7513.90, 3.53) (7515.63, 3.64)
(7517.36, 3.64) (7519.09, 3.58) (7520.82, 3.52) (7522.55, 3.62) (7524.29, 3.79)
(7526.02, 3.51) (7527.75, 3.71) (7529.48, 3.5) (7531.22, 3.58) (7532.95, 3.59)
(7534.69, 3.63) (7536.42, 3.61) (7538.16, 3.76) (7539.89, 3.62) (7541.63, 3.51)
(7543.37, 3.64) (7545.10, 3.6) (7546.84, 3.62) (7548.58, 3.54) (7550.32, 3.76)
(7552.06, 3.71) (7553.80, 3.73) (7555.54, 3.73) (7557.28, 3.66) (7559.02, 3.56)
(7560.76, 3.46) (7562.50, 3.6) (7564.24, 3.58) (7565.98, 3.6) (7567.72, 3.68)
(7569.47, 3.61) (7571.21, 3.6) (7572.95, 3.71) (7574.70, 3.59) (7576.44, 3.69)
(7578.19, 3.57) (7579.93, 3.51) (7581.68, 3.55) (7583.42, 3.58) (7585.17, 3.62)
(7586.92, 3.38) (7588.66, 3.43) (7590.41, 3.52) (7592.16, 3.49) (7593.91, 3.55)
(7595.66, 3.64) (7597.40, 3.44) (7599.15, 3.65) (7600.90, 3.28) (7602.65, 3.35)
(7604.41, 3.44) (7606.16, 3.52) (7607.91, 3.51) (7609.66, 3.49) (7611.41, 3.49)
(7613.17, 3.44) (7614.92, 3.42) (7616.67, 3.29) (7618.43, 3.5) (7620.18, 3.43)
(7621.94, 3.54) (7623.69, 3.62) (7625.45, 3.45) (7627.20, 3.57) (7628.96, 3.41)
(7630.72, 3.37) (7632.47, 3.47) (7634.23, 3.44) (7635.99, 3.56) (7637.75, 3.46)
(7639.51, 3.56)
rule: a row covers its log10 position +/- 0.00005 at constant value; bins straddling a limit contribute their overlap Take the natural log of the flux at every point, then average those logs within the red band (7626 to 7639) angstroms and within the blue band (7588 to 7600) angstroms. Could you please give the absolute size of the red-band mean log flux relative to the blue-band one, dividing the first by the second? 0.986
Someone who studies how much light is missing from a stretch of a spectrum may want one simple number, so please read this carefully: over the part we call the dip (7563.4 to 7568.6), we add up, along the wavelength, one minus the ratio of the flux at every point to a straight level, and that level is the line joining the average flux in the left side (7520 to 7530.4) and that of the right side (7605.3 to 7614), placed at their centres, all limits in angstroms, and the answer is -0.10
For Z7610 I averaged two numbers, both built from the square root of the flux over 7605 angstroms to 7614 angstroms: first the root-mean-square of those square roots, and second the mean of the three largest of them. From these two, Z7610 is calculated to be 1.87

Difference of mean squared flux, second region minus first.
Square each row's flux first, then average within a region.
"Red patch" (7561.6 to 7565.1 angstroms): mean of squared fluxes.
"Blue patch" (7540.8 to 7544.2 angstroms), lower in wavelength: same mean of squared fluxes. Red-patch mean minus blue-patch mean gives 0.1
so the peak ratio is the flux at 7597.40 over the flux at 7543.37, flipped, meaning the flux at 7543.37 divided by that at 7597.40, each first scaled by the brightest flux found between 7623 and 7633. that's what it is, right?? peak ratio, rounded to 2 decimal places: 1.06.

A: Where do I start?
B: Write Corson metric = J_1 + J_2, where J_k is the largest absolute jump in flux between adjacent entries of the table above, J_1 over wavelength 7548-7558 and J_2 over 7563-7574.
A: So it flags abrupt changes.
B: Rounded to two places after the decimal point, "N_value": 0.33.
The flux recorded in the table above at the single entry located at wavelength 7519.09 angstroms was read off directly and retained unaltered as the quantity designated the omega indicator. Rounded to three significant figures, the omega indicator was 3.58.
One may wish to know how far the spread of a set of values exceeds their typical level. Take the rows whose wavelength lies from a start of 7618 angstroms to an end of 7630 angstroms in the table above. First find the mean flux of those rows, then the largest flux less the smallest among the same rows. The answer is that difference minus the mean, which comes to -3.29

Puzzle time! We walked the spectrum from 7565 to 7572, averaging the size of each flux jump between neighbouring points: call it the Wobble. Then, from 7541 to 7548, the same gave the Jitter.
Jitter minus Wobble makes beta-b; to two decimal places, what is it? 0.01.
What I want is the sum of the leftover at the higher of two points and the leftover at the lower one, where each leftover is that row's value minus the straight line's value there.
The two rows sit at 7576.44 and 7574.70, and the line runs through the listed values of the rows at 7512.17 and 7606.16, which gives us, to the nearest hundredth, 0.21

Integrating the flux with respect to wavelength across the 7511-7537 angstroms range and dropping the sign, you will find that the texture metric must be 93.6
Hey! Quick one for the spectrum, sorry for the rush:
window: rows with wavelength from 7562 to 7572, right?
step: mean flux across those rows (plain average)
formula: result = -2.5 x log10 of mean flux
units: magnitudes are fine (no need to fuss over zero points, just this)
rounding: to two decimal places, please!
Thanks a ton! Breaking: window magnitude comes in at -1.39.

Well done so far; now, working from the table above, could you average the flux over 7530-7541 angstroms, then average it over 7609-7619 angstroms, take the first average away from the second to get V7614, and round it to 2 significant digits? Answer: -0.19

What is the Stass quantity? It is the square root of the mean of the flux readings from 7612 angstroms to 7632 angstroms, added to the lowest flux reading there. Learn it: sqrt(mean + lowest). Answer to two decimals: 2.60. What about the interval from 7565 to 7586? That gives 2.67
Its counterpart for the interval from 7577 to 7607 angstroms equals 2.60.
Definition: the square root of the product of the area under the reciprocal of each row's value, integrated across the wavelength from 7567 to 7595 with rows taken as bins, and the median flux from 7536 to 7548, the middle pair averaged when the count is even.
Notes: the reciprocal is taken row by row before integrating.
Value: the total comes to 5.33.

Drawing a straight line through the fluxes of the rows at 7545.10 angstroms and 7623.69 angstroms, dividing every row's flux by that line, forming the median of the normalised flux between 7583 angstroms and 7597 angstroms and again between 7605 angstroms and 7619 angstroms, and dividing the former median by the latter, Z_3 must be 1.01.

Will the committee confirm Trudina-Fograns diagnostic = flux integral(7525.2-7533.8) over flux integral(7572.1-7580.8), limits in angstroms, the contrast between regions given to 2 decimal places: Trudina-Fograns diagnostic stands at 0.98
